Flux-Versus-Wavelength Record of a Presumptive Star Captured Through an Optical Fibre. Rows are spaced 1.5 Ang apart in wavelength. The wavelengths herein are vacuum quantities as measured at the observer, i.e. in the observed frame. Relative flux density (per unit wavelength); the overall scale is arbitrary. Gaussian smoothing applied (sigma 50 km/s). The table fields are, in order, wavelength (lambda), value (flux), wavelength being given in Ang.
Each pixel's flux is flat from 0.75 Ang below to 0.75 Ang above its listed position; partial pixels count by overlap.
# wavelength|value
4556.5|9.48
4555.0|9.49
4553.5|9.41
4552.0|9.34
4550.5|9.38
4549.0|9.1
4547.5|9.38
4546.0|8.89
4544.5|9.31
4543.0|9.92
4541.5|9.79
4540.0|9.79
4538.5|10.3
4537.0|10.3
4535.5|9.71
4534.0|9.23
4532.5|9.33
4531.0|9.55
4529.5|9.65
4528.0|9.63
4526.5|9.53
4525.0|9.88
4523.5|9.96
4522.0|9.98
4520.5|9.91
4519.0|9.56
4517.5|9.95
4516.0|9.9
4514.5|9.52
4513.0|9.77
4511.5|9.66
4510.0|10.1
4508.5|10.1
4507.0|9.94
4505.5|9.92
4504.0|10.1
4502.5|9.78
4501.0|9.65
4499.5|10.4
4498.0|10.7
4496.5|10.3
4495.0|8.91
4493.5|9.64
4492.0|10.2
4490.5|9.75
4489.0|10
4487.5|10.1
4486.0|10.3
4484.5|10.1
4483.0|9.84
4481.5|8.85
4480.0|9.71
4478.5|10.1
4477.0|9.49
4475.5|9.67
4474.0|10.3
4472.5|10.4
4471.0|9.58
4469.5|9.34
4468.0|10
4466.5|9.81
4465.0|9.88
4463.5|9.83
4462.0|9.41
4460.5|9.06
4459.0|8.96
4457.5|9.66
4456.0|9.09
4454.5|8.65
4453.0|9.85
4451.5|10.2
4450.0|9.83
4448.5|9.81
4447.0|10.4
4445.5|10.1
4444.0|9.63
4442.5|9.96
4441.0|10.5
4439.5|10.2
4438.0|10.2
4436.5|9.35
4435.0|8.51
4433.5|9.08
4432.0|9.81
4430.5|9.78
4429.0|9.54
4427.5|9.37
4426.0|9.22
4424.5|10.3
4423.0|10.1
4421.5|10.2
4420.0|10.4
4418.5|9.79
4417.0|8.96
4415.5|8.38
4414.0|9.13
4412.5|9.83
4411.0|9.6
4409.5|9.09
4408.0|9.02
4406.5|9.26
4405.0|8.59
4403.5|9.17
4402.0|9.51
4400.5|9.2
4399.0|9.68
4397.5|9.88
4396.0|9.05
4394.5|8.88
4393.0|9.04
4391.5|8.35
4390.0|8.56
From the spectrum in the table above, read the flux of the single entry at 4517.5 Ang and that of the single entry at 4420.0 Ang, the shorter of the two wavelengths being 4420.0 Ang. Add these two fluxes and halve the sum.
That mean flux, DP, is 10.2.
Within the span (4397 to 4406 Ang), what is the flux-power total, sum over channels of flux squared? 524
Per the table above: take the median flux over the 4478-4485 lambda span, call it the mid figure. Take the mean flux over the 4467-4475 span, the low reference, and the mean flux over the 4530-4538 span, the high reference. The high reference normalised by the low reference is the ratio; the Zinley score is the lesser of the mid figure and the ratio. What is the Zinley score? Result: 0.97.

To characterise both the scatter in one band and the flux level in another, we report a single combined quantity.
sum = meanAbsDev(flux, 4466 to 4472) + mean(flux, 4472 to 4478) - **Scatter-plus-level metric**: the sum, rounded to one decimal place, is 10.2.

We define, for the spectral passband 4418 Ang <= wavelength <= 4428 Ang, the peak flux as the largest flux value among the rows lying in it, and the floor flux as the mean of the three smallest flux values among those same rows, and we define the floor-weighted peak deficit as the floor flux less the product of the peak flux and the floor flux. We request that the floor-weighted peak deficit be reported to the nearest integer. -89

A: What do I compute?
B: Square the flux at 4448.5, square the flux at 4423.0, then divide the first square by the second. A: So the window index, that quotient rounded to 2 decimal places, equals 0.94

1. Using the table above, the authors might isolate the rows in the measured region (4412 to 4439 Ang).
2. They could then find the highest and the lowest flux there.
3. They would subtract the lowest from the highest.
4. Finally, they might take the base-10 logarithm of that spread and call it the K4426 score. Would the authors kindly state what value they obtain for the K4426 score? 0.31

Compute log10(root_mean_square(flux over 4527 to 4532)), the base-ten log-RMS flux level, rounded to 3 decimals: 0.983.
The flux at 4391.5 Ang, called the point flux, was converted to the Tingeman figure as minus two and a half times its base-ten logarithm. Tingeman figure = -2.30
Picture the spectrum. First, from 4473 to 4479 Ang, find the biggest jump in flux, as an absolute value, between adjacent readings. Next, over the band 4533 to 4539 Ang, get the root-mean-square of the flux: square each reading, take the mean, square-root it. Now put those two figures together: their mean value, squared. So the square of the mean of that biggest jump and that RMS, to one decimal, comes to 27.7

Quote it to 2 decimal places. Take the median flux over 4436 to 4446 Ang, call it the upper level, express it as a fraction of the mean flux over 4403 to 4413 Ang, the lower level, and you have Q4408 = 1.10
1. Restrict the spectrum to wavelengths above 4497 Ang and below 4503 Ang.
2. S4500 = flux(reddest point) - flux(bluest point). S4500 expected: -0.92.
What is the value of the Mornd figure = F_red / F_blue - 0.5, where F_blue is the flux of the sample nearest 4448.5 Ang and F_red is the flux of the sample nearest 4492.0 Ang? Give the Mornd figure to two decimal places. 0.54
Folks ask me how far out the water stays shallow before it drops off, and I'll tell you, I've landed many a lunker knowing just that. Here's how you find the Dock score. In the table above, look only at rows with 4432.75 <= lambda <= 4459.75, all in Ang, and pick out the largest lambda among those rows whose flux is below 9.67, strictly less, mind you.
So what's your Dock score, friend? 4459.0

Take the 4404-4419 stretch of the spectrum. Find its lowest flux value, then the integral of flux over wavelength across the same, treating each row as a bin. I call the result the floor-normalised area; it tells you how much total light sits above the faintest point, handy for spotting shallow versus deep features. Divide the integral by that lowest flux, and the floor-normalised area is 16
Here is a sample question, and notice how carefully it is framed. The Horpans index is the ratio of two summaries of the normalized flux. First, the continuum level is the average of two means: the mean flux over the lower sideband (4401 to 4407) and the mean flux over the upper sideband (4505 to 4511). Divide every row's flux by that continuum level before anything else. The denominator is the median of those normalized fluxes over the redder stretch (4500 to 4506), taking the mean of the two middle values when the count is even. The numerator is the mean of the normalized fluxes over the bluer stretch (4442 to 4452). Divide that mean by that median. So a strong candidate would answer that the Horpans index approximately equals 1.014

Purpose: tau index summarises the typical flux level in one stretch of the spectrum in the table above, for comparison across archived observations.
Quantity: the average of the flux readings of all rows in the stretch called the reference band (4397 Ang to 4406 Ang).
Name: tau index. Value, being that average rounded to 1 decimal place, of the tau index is 9.3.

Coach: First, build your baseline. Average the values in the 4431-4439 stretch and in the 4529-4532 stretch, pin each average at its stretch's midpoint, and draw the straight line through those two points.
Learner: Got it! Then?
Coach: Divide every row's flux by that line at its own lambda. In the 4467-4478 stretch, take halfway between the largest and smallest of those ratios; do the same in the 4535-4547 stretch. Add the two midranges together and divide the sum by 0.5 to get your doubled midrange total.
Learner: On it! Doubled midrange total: 4.08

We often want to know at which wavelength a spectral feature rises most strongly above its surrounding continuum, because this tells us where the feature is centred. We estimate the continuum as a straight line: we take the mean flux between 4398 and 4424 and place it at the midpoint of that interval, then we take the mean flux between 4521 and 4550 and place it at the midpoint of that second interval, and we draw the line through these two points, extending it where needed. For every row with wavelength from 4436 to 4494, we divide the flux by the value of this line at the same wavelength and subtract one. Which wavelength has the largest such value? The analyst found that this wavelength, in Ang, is 4441.0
